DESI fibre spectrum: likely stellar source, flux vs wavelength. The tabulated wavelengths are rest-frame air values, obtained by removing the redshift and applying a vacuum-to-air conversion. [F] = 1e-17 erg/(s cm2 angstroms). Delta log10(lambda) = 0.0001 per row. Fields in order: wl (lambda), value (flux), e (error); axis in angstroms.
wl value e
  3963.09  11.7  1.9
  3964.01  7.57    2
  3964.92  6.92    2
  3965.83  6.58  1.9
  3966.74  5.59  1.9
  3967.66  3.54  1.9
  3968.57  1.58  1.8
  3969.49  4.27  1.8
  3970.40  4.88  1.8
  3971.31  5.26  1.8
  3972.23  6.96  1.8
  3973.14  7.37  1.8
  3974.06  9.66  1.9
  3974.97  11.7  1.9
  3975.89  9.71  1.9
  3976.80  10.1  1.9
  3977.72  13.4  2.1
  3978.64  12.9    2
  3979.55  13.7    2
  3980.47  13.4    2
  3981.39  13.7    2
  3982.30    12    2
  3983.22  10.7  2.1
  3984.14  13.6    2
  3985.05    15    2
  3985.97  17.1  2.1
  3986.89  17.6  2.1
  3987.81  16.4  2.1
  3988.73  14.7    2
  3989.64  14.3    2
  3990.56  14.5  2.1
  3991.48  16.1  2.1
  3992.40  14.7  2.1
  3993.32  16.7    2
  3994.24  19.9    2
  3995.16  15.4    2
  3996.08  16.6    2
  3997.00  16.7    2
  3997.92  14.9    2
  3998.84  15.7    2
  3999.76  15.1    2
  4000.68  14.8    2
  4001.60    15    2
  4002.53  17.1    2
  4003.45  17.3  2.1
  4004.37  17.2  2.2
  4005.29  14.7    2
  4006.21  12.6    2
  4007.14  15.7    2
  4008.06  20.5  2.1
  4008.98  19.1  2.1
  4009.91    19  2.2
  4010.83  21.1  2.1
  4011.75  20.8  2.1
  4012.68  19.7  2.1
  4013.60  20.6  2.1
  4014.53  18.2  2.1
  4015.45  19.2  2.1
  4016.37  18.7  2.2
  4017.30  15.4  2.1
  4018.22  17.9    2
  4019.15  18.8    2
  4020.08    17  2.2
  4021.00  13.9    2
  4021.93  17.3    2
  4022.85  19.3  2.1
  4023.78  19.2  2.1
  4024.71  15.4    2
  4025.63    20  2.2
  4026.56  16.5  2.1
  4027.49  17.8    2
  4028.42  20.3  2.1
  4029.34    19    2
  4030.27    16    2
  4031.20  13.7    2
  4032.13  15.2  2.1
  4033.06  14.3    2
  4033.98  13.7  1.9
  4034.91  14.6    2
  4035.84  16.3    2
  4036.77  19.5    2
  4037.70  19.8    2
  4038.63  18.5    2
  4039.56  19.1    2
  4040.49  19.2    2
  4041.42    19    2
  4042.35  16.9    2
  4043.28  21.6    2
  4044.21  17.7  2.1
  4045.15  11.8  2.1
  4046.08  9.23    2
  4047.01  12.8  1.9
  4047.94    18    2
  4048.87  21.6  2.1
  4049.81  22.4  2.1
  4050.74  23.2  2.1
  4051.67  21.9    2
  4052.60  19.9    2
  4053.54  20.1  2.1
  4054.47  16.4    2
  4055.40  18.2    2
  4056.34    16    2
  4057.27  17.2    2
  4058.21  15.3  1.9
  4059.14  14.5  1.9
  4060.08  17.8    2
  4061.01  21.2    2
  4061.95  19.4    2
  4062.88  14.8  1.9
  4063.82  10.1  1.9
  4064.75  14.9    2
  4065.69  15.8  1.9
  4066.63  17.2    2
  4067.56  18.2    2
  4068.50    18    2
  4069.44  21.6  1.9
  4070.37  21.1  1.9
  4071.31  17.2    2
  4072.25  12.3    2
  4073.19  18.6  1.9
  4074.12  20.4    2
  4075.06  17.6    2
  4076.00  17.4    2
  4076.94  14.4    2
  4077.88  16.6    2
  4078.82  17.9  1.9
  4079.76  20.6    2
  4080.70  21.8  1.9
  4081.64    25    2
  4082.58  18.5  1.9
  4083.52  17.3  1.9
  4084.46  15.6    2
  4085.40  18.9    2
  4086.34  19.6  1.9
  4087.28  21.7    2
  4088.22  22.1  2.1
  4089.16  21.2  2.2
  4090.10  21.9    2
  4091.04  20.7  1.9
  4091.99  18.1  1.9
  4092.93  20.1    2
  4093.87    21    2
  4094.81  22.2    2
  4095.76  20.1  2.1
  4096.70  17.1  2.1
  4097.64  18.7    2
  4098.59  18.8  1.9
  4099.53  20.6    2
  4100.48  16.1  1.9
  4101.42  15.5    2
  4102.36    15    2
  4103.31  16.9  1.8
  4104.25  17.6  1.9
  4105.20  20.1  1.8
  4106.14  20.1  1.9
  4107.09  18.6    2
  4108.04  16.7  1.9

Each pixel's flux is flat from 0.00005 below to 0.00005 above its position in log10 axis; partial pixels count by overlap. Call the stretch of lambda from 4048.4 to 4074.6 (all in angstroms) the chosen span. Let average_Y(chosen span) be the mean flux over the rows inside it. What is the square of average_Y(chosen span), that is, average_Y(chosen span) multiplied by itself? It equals 326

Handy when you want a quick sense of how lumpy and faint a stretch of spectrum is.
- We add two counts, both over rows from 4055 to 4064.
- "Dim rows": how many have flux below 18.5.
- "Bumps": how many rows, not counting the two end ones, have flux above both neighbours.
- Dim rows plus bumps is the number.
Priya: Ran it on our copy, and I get 10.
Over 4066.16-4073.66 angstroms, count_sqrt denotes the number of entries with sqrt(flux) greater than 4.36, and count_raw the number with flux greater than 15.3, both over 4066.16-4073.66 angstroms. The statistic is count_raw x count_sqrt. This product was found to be 14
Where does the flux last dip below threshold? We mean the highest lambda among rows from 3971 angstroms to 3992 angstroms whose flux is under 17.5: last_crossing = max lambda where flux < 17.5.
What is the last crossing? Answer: 3991.48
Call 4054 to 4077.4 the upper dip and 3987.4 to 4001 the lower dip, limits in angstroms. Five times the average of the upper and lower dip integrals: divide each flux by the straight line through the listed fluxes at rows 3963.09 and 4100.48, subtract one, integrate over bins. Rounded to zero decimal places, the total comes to 16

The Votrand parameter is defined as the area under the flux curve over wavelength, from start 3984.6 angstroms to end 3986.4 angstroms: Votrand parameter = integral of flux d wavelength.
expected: 29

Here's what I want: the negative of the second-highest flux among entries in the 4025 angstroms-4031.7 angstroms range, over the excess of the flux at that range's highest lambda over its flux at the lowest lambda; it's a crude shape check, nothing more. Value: 3.2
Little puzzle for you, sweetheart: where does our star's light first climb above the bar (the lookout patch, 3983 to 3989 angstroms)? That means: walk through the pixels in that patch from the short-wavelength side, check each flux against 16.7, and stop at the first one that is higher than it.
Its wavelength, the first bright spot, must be 3985.97 angstroms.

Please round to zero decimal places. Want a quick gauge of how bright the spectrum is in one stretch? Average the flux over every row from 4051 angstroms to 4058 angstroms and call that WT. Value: 19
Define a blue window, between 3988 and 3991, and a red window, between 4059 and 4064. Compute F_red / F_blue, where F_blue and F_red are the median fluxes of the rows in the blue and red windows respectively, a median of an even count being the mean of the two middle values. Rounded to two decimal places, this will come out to 1.12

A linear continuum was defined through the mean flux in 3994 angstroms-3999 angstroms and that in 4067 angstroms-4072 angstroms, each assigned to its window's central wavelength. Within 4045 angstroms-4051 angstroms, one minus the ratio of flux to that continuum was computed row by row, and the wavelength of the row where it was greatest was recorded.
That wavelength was 4046.08 angstroms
